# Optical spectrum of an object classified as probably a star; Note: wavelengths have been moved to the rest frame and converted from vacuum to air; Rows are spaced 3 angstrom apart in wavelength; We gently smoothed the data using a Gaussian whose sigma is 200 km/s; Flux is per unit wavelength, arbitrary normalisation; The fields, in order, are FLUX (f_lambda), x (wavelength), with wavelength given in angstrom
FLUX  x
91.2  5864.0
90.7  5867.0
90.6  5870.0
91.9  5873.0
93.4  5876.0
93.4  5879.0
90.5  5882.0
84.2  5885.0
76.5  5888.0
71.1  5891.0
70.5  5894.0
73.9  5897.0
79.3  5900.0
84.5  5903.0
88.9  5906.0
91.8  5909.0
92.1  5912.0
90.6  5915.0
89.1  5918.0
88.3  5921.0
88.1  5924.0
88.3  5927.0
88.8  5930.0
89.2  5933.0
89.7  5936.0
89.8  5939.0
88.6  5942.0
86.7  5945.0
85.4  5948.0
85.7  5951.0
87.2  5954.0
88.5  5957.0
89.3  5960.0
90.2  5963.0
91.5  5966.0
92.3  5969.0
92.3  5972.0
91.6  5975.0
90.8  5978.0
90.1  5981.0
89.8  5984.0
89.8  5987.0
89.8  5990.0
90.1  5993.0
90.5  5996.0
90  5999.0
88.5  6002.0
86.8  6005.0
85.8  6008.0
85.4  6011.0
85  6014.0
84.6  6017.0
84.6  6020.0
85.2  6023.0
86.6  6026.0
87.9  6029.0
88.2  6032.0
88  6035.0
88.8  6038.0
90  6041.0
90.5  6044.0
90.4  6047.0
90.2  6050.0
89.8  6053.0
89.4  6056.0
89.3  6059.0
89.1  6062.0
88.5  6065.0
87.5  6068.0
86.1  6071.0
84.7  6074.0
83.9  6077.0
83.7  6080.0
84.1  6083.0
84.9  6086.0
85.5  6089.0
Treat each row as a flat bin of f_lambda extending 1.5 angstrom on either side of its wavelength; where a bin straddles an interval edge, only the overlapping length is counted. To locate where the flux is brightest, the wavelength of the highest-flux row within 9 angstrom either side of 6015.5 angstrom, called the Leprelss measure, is 6008.0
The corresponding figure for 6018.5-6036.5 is 6032.0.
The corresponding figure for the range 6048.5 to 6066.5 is 6050.0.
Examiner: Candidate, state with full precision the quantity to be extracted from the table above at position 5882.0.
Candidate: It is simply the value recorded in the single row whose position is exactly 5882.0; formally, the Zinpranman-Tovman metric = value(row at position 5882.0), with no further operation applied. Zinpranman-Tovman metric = 90.5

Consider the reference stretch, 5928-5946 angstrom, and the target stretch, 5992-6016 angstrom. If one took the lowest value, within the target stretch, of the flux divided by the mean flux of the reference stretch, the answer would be 0.96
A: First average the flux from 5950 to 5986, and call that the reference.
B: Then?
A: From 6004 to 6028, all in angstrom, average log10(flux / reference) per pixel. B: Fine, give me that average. -0.022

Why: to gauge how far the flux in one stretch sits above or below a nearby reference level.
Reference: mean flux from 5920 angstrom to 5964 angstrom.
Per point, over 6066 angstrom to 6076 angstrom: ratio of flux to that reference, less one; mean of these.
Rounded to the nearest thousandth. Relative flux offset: -0.024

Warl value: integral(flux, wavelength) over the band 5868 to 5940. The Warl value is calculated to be 6224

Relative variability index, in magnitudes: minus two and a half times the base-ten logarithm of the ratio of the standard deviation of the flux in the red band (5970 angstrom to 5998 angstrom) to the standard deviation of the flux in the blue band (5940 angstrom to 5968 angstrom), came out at 0.9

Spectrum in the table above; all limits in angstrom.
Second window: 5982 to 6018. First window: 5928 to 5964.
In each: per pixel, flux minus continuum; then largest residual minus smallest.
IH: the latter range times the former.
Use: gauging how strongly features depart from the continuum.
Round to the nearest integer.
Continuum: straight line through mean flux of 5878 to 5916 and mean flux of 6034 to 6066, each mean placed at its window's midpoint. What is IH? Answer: 32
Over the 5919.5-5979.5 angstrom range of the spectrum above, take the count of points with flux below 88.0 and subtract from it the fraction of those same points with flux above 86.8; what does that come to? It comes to 3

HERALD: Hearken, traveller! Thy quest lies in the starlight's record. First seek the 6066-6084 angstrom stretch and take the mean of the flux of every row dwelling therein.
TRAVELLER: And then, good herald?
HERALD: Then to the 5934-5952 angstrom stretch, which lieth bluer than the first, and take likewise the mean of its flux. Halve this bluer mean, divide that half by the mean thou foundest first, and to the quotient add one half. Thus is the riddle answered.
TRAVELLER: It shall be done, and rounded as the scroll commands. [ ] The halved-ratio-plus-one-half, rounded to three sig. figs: 1.02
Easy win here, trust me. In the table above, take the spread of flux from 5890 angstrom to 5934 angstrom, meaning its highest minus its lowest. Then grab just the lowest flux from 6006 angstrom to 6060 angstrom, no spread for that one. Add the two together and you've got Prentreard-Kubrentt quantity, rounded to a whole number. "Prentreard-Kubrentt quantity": 106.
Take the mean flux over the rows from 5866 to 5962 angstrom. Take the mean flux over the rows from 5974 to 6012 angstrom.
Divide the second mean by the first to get 1.03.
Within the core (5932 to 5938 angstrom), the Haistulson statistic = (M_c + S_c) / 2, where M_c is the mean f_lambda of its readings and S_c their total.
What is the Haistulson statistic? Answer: 134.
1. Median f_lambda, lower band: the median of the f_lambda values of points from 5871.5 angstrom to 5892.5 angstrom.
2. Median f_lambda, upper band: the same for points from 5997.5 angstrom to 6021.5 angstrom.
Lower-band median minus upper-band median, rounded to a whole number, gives 5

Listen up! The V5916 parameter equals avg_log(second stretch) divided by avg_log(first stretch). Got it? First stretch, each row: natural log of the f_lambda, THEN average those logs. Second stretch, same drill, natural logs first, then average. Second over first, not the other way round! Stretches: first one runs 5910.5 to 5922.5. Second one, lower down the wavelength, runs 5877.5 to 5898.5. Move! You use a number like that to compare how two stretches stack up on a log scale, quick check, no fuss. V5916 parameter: 0.973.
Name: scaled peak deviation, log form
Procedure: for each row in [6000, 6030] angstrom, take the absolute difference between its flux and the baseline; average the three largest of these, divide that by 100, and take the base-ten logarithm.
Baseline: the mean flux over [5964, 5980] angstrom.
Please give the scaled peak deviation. -1.16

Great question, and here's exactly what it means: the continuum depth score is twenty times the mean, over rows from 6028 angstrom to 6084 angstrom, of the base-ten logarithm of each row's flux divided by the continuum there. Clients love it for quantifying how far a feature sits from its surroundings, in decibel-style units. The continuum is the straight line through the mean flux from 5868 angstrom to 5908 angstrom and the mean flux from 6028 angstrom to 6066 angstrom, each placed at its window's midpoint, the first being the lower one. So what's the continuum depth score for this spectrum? -0.16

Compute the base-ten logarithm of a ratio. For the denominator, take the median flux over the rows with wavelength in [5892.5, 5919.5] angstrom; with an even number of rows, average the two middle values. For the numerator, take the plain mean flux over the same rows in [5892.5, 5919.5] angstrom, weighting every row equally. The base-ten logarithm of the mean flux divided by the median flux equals -0.022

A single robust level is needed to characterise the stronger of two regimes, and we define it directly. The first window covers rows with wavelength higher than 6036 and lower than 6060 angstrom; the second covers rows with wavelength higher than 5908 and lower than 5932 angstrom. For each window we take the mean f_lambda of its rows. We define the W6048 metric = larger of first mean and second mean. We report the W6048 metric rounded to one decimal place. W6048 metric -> 89.8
